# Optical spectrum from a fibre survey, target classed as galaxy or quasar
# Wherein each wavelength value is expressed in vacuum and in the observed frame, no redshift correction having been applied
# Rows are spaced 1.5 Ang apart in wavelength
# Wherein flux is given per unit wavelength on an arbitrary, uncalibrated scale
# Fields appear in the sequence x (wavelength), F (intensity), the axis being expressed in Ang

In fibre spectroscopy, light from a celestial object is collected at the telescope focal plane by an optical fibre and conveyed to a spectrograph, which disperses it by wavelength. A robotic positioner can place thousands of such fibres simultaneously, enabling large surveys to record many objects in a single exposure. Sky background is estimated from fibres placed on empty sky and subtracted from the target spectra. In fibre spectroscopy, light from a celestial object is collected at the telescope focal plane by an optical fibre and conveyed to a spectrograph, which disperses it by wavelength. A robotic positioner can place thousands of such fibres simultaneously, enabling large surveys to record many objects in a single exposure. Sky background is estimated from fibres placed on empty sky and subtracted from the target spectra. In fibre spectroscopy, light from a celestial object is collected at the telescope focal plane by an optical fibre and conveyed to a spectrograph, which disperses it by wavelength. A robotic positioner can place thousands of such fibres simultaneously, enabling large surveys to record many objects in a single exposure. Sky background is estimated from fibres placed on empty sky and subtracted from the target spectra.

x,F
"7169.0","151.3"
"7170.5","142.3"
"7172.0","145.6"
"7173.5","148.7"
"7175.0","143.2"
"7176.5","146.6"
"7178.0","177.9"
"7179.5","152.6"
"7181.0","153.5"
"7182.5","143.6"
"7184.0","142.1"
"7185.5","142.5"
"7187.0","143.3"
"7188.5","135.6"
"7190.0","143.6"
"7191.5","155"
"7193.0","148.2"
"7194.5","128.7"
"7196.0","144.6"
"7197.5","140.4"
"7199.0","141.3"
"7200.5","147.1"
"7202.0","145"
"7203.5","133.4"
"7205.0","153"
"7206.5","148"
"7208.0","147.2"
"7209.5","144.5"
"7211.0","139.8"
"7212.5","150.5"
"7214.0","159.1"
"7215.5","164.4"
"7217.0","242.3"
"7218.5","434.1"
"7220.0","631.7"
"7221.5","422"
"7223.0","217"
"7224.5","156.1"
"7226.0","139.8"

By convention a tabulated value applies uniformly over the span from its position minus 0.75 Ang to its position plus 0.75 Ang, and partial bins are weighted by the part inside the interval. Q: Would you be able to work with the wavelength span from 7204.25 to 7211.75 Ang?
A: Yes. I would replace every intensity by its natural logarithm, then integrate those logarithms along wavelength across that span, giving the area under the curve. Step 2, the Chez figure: 37.4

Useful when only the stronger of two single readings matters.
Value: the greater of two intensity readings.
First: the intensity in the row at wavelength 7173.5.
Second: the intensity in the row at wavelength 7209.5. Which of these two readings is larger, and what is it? 149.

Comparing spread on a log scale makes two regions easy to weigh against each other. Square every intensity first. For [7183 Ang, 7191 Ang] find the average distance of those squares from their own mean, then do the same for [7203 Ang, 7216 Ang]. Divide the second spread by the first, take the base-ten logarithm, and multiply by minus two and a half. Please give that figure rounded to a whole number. -1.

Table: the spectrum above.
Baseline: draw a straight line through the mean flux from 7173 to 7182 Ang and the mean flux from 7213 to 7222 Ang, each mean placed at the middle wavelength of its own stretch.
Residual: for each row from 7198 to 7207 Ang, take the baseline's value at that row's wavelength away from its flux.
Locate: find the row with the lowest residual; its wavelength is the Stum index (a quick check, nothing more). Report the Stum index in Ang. 7203.5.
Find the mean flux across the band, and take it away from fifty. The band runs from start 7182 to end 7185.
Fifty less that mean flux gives -93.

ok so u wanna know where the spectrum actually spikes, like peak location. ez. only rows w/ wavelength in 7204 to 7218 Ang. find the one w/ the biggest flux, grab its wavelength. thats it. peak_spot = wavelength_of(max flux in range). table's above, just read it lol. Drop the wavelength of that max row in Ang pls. 7217.0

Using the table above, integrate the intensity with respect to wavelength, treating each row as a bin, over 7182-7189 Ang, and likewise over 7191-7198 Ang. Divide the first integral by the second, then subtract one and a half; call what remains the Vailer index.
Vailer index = -0.51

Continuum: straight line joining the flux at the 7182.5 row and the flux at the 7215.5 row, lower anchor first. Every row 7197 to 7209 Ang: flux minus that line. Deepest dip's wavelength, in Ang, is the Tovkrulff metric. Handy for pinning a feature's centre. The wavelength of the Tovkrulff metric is 7203.5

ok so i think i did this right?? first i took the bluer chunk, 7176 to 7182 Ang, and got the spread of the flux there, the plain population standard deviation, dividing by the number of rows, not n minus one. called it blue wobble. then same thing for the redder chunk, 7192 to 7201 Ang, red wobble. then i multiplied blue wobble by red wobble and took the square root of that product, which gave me 8.8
